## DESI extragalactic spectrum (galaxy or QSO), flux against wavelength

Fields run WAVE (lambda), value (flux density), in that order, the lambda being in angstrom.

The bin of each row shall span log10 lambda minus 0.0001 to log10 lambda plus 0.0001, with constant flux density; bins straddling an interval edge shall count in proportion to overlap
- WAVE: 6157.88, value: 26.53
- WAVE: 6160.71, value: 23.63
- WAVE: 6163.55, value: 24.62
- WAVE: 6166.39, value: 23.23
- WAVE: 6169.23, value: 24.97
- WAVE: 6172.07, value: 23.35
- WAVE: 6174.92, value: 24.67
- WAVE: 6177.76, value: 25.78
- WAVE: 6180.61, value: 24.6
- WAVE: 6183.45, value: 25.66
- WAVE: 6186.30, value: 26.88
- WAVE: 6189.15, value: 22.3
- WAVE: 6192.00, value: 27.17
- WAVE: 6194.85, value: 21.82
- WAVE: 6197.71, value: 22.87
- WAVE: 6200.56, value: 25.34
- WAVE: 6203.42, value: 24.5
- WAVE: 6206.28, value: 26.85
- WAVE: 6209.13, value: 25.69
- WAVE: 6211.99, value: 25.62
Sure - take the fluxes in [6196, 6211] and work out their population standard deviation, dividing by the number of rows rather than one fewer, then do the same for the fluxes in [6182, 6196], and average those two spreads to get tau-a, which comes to 1.80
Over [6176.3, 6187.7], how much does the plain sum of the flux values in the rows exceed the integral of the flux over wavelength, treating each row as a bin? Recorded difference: -190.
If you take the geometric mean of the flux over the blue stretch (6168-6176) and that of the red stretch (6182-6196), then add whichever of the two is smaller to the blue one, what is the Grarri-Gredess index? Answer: 48.6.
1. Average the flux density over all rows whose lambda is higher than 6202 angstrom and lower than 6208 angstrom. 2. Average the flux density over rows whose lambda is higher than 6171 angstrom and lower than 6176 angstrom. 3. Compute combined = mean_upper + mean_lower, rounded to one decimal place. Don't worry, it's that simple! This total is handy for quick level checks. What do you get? 49.7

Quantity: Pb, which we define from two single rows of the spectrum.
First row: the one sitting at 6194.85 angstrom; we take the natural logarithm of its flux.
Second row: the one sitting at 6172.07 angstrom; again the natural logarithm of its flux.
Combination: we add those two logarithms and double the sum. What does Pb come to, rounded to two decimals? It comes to 12.47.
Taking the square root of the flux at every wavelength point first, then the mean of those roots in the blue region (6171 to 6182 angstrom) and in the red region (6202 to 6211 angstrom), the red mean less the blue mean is 0.11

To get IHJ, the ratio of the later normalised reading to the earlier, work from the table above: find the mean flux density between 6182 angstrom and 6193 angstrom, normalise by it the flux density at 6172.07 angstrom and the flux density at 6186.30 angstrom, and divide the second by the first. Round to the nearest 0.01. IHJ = 1.15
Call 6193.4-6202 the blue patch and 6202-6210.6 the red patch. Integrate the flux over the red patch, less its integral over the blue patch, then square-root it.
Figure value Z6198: 4.5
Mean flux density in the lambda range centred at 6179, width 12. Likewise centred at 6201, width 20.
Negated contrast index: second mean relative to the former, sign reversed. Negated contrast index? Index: -0.99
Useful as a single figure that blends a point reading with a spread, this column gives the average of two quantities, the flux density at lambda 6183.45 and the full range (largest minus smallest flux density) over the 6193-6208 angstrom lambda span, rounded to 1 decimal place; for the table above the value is 15.3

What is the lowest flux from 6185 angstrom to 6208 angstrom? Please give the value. 21.82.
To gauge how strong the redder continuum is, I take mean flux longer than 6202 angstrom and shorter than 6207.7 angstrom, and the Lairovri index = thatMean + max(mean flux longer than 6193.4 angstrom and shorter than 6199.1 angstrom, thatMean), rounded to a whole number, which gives 51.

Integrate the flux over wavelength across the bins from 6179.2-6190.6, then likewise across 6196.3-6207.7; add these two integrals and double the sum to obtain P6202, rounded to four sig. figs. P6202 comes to 1135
